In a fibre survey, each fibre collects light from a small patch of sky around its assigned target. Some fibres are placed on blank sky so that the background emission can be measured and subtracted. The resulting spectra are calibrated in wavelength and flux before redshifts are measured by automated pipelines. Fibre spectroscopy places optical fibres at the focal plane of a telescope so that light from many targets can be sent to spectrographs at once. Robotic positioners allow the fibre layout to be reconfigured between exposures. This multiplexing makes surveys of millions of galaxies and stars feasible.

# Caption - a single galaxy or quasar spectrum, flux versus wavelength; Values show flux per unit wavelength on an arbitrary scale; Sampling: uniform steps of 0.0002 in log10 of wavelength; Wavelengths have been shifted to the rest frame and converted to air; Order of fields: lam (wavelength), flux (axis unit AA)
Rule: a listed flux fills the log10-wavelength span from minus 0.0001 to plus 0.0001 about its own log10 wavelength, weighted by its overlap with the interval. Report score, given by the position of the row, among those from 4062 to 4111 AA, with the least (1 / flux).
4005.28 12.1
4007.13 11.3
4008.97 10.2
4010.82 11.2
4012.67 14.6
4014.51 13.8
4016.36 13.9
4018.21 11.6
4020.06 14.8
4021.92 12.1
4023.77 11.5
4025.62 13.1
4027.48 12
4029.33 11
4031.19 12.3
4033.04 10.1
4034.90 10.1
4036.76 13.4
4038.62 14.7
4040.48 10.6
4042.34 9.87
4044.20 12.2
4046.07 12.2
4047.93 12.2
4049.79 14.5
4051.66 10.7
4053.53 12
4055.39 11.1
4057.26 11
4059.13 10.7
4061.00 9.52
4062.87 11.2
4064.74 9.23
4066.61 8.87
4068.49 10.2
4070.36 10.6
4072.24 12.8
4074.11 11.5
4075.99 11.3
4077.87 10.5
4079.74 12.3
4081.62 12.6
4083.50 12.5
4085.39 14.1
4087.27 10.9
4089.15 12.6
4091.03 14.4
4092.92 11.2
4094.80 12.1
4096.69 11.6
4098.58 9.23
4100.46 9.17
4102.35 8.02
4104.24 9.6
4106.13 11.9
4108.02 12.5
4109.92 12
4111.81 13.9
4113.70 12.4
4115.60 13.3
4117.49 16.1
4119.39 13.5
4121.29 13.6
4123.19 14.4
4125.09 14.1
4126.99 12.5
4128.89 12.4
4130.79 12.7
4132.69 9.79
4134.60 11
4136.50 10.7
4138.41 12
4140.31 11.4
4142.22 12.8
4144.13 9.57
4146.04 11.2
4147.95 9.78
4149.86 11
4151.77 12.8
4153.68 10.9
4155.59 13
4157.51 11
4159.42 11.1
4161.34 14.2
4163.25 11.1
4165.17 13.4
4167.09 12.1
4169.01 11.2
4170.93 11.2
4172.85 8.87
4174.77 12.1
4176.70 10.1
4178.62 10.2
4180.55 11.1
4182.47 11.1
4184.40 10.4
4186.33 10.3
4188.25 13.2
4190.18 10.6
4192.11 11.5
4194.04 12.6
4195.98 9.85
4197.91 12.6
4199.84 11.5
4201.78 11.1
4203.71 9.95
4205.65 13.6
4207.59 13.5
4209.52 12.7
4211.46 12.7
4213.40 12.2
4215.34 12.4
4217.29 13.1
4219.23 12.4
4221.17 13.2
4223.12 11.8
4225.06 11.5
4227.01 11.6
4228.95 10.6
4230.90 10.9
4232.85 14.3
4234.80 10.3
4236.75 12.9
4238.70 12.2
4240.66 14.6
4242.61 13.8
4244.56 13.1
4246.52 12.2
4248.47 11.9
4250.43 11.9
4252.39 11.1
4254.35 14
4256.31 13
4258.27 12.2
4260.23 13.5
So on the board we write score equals 4091.03 AA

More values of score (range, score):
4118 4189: 4123.19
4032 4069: 4038.62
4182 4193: 4188.25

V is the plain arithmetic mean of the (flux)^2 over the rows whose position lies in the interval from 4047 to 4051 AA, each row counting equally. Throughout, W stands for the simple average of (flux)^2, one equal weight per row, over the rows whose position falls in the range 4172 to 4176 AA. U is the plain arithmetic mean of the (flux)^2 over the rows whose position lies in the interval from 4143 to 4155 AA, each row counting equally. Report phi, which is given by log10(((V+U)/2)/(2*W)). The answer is -0.18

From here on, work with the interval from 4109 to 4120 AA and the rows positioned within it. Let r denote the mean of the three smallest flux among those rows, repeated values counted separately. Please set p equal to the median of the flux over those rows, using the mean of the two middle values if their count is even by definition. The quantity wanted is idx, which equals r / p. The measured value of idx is 0.938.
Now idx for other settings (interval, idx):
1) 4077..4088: 0.906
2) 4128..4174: 0.840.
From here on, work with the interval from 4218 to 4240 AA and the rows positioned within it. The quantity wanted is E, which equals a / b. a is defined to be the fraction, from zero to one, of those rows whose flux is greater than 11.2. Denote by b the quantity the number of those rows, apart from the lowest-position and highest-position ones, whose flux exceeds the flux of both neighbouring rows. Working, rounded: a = 0.7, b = 4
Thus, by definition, 0.18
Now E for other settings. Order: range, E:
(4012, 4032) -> 0.30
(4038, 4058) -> 0.27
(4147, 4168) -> 0.11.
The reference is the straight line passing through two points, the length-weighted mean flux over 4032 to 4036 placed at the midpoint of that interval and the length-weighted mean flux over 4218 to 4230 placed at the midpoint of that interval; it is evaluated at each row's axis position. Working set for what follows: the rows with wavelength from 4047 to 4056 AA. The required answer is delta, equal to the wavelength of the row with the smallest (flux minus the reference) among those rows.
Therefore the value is 4051.66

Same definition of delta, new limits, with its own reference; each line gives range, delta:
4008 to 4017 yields 4008.97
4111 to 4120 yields 4113.70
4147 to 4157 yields 4147.95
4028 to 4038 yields 4034.90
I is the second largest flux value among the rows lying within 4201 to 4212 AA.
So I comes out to 13.5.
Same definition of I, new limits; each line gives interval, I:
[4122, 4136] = 14.1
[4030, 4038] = 12.3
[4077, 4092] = 14.1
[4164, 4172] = 12.1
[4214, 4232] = 13.1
